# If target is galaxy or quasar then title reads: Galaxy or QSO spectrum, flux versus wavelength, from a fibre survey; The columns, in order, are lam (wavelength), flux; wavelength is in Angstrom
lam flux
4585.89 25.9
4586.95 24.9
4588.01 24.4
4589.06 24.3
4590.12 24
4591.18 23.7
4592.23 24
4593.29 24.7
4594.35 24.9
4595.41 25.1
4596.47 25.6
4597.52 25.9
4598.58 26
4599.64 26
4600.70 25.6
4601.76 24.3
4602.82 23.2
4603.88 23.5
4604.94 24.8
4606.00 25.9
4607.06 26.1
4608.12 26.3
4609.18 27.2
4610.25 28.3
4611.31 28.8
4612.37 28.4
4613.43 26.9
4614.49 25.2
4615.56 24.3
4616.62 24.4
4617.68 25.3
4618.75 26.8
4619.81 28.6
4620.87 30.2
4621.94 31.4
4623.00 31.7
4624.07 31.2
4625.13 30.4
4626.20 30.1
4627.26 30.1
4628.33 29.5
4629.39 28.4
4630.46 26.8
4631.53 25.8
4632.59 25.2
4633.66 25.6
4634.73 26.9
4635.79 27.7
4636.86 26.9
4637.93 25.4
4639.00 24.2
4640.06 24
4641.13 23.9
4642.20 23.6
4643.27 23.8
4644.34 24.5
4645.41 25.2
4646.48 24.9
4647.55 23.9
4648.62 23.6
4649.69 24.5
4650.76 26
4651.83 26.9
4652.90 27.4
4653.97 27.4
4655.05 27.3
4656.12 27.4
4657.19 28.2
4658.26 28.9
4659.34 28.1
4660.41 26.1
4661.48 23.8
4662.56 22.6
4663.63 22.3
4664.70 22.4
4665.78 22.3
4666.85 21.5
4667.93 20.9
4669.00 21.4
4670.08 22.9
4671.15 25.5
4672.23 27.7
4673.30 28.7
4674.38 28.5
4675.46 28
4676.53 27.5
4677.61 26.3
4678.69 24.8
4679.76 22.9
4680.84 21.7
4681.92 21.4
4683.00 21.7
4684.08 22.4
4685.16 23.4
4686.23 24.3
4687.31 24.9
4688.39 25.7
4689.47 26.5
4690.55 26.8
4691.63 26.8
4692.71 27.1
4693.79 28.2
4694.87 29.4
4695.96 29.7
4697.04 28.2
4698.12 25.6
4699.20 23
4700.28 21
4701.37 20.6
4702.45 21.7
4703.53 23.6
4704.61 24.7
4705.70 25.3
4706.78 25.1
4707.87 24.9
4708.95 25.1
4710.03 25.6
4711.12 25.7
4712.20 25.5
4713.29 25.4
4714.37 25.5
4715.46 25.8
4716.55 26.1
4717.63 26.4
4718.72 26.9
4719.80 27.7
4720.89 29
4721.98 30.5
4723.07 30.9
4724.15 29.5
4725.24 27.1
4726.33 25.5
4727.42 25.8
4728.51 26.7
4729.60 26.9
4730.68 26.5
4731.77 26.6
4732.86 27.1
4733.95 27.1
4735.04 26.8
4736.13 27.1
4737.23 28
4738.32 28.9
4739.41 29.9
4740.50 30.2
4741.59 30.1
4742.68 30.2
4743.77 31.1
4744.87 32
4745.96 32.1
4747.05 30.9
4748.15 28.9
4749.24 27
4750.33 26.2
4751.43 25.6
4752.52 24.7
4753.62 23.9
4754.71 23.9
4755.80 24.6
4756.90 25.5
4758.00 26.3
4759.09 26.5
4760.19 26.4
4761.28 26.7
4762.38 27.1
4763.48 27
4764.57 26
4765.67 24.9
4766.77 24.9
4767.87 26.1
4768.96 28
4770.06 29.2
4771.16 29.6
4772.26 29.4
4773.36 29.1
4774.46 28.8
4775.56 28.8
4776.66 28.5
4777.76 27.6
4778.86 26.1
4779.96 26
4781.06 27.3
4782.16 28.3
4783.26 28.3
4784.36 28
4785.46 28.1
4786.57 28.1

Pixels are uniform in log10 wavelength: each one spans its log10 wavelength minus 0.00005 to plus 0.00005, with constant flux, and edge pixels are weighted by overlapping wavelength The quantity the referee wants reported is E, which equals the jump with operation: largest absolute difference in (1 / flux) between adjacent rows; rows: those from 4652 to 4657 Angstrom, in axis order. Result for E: 0.0001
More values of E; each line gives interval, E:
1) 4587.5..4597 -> 0.0012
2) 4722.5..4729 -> 0.0030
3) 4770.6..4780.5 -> 0.0021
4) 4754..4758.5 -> 0.0014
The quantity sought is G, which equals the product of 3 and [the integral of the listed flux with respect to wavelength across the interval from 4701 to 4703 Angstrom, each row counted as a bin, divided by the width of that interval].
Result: 63.8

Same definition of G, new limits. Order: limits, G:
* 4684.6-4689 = 73.9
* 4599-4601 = 77.4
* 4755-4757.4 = 74.8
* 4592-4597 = 74.7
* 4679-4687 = 68.1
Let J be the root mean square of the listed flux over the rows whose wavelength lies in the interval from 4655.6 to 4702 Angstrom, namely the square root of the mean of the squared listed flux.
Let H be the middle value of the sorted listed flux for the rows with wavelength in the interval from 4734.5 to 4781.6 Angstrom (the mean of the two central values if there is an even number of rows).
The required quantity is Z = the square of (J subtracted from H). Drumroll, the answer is 4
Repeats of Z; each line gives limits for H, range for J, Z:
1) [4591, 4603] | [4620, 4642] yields 8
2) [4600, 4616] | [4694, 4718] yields 0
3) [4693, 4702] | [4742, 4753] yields 4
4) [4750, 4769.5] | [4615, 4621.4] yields 0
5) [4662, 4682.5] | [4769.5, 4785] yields 28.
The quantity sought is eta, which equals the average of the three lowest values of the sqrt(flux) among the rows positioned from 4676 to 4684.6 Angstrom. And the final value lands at 4.65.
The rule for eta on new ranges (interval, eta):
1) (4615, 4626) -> 4.97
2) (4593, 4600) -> 4.99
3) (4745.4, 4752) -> 5.12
